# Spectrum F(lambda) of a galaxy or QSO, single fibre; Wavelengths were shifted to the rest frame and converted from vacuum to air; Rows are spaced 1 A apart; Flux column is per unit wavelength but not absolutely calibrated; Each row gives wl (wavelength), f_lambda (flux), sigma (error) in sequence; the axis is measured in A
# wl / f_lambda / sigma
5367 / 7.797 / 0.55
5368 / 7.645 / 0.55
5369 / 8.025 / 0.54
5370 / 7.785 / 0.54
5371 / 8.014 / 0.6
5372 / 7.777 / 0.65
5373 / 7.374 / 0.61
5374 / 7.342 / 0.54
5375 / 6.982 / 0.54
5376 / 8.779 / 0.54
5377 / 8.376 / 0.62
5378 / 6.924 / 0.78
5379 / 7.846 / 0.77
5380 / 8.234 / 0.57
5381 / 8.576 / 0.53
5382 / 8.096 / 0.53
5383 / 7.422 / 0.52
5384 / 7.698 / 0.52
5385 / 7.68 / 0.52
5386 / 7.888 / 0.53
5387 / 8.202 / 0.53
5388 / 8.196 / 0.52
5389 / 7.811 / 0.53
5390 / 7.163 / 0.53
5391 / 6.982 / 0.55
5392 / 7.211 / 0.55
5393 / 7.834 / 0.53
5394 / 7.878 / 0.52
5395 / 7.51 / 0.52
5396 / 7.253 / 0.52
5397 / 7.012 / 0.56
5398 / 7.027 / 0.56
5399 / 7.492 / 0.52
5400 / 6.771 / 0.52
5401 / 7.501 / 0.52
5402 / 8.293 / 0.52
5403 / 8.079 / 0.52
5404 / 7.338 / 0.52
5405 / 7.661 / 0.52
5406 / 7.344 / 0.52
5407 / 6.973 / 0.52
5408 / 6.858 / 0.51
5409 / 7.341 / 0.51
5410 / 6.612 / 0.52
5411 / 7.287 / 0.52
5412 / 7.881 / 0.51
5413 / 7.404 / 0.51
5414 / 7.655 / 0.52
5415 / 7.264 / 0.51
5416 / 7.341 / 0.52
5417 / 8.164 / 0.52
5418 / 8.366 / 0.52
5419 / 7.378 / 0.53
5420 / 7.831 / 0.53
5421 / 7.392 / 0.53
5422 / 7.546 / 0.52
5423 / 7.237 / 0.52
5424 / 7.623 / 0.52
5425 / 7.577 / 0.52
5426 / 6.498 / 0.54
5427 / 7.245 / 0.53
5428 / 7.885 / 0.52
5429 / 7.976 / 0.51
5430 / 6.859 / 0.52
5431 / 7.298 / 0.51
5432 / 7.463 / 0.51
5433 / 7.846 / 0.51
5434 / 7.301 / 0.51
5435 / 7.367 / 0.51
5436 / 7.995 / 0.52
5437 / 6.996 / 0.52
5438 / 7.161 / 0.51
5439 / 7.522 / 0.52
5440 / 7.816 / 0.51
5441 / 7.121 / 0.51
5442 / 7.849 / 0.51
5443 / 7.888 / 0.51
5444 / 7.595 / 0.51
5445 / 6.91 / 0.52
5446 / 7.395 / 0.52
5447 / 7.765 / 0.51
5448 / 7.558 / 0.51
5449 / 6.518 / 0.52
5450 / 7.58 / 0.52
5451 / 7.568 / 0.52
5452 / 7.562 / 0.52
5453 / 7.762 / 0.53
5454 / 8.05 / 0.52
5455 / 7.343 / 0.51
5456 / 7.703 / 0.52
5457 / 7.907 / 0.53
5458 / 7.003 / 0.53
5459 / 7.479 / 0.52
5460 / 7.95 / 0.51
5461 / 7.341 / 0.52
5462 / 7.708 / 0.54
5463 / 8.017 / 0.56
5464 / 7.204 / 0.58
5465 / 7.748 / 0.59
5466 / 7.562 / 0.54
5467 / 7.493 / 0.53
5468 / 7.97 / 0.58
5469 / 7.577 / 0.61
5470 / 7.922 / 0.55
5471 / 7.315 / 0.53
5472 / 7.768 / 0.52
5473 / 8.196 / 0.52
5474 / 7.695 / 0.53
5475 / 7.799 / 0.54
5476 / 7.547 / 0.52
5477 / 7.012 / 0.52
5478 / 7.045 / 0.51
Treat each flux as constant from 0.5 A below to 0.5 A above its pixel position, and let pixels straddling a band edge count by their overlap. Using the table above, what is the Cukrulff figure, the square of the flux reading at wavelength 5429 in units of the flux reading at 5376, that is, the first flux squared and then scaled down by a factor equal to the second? 7.2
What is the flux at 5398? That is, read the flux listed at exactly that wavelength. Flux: 7.027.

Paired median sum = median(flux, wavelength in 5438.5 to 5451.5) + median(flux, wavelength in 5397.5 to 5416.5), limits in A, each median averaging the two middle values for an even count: 14.91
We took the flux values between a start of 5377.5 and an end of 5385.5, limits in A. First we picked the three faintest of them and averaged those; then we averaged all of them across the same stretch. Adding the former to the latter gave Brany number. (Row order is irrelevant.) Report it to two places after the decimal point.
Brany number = 15.15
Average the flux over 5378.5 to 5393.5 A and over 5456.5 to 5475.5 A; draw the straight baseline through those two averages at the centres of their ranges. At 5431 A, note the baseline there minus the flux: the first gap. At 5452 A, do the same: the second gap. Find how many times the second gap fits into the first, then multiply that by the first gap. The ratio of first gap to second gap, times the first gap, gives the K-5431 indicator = 1.4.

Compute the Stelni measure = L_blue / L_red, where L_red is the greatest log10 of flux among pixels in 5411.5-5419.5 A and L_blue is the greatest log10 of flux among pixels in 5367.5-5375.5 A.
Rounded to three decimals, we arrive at 0.980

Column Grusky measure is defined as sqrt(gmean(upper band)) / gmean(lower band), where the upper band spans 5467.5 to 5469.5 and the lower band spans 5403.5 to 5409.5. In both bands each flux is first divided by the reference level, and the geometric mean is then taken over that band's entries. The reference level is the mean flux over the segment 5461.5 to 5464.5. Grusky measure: 1.06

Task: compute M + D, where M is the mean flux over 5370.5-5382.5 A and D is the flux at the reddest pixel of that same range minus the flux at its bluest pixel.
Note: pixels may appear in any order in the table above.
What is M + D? 7.9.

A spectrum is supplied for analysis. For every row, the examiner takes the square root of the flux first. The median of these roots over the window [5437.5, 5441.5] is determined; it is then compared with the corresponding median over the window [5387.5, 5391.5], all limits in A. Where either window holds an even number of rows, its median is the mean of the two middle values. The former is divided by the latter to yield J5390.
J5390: 0.99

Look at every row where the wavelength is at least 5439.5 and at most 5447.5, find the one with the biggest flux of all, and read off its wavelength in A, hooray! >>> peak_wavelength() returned 5443 A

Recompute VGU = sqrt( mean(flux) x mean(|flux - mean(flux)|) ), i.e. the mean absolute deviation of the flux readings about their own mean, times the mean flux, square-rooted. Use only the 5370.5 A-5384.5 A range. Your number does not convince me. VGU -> 1.89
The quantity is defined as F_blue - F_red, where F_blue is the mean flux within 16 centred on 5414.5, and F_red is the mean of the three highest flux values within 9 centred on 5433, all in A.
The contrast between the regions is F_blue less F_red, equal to -0.48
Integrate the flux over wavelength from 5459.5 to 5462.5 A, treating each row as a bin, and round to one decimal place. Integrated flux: 23.0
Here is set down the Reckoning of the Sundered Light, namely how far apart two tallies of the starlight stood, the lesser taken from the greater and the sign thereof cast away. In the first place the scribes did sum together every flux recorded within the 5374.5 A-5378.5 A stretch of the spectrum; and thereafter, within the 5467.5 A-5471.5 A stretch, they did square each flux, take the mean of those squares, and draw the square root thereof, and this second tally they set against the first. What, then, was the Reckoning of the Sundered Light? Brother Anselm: 23.4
